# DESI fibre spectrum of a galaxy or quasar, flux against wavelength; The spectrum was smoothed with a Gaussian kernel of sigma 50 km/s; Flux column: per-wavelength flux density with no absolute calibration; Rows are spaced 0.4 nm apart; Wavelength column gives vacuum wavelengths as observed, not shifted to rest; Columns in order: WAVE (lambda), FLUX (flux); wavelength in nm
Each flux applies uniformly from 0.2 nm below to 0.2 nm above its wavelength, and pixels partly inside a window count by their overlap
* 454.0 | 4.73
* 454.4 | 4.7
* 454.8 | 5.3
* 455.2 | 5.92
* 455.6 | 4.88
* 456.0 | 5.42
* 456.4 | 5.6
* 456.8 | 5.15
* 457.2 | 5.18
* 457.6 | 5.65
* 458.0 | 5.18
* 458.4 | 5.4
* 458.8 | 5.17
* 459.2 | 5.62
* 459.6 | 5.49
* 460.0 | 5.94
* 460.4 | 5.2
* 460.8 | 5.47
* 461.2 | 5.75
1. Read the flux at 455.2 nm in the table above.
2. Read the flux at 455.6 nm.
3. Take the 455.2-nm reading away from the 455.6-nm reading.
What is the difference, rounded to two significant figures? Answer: -1.0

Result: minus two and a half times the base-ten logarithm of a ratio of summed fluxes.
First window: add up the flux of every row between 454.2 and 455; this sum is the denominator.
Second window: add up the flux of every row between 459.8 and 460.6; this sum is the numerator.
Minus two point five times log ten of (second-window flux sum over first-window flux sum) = -0.12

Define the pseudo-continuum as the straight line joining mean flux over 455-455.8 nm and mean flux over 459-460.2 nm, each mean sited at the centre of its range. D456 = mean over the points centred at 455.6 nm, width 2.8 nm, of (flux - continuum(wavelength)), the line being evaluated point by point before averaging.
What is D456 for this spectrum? -0.13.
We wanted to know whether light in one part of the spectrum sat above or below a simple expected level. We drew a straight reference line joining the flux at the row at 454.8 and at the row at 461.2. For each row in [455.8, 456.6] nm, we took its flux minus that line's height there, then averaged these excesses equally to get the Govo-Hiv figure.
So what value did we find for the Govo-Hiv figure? 0.11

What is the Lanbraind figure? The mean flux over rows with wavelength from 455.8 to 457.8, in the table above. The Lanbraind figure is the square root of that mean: 2.32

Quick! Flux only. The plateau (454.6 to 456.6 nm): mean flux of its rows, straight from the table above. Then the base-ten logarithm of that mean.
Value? 0.734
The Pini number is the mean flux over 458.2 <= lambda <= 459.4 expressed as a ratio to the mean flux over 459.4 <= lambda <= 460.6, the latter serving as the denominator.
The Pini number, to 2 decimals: 0.97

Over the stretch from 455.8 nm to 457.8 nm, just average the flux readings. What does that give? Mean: 5.40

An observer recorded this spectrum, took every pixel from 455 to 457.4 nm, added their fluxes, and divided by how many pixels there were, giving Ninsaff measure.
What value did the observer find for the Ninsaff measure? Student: 5.36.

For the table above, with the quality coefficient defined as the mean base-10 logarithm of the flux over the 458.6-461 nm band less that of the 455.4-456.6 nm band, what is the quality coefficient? 0.0149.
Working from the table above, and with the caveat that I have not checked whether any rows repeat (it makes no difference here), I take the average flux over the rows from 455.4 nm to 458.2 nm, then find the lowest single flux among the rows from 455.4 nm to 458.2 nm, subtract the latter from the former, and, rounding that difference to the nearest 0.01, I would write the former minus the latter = 0.41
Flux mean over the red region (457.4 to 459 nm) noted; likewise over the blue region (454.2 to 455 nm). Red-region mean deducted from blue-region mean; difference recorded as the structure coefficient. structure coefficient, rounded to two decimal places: -0.35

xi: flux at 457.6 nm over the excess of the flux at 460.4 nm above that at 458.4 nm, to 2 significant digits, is -28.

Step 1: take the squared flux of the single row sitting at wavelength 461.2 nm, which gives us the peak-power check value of 33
